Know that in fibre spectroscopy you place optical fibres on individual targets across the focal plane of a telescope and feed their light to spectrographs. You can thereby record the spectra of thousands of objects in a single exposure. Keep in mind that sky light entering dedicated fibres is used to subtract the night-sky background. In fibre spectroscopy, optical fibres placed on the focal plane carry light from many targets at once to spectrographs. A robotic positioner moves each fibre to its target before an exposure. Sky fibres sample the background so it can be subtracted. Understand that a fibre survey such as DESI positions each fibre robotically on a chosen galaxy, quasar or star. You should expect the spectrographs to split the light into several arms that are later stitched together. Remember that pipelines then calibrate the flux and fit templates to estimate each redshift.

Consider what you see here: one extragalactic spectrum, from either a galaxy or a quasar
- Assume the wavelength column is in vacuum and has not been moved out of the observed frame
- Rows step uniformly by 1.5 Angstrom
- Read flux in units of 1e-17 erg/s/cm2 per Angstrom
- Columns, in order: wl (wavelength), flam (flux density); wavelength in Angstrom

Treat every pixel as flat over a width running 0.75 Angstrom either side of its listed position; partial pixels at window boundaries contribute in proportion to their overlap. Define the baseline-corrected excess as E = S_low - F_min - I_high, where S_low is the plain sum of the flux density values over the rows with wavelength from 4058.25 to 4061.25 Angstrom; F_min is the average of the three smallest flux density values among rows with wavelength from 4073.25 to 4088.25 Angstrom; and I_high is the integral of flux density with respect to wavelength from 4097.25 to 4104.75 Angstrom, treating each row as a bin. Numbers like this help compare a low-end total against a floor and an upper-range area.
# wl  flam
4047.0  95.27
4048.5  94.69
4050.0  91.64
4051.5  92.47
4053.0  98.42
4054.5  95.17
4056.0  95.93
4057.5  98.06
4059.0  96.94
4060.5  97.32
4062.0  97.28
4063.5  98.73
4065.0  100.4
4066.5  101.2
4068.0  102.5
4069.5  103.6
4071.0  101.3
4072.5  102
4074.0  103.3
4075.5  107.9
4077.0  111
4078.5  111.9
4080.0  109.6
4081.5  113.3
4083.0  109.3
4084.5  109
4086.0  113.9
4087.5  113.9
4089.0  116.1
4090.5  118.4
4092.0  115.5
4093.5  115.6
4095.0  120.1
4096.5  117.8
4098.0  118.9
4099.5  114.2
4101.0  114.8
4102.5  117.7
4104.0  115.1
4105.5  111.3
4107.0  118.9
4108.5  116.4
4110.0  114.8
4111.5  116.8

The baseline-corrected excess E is -784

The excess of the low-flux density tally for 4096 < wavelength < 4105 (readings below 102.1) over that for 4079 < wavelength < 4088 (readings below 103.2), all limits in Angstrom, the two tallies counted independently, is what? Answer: 0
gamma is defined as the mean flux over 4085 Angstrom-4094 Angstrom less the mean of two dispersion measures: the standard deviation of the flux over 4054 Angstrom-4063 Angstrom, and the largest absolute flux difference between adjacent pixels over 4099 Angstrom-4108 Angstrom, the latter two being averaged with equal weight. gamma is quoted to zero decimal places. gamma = 111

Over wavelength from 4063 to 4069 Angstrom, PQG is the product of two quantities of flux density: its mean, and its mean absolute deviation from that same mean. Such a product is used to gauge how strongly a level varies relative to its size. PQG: 115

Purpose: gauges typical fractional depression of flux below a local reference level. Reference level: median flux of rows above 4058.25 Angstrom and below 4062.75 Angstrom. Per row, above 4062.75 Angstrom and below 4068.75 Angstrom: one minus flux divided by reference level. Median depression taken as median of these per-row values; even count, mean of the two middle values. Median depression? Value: -0.04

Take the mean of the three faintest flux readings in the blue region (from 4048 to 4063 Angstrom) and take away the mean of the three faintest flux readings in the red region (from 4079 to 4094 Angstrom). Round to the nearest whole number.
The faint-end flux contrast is -16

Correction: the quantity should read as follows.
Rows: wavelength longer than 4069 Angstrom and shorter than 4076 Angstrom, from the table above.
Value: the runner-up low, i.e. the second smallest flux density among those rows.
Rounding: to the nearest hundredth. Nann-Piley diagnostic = 102.00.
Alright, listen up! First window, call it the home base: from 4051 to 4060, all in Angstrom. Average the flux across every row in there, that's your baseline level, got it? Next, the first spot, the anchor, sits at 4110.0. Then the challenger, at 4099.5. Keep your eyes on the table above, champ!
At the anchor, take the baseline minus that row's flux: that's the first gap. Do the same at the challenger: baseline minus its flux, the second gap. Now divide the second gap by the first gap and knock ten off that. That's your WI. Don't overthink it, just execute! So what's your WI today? -9.0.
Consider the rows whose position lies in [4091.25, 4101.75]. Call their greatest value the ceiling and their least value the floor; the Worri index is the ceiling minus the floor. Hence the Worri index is 5.9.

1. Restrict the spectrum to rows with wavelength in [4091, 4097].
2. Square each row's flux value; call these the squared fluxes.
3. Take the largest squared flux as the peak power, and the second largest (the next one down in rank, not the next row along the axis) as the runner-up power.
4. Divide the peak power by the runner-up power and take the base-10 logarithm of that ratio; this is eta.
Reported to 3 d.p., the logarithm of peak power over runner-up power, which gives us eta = 0.017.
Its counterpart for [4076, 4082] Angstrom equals 0.011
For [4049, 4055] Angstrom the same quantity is 0.029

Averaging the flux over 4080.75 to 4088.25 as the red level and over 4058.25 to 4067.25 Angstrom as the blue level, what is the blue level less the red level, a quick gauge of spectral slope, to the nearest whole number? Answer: -13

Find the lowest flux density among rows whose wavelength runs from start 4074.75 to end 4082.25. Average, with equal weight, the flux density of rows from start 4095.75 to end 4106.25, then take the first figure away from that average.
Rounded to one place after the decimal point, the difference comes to 7.8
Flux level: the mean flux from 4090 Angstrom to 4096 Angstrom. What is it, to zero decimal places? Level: 117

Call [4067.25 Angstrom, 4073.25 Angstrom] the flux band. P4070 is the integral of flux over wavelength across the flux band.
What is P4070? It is 614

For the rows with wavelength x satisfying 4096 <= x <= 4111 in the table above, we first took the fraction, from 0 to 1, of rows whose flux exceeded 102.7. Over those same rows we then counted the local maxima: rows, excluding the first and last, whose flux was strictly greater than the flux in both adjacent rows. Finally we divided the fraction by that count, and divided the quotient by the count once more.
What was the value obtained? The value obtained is 0.11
